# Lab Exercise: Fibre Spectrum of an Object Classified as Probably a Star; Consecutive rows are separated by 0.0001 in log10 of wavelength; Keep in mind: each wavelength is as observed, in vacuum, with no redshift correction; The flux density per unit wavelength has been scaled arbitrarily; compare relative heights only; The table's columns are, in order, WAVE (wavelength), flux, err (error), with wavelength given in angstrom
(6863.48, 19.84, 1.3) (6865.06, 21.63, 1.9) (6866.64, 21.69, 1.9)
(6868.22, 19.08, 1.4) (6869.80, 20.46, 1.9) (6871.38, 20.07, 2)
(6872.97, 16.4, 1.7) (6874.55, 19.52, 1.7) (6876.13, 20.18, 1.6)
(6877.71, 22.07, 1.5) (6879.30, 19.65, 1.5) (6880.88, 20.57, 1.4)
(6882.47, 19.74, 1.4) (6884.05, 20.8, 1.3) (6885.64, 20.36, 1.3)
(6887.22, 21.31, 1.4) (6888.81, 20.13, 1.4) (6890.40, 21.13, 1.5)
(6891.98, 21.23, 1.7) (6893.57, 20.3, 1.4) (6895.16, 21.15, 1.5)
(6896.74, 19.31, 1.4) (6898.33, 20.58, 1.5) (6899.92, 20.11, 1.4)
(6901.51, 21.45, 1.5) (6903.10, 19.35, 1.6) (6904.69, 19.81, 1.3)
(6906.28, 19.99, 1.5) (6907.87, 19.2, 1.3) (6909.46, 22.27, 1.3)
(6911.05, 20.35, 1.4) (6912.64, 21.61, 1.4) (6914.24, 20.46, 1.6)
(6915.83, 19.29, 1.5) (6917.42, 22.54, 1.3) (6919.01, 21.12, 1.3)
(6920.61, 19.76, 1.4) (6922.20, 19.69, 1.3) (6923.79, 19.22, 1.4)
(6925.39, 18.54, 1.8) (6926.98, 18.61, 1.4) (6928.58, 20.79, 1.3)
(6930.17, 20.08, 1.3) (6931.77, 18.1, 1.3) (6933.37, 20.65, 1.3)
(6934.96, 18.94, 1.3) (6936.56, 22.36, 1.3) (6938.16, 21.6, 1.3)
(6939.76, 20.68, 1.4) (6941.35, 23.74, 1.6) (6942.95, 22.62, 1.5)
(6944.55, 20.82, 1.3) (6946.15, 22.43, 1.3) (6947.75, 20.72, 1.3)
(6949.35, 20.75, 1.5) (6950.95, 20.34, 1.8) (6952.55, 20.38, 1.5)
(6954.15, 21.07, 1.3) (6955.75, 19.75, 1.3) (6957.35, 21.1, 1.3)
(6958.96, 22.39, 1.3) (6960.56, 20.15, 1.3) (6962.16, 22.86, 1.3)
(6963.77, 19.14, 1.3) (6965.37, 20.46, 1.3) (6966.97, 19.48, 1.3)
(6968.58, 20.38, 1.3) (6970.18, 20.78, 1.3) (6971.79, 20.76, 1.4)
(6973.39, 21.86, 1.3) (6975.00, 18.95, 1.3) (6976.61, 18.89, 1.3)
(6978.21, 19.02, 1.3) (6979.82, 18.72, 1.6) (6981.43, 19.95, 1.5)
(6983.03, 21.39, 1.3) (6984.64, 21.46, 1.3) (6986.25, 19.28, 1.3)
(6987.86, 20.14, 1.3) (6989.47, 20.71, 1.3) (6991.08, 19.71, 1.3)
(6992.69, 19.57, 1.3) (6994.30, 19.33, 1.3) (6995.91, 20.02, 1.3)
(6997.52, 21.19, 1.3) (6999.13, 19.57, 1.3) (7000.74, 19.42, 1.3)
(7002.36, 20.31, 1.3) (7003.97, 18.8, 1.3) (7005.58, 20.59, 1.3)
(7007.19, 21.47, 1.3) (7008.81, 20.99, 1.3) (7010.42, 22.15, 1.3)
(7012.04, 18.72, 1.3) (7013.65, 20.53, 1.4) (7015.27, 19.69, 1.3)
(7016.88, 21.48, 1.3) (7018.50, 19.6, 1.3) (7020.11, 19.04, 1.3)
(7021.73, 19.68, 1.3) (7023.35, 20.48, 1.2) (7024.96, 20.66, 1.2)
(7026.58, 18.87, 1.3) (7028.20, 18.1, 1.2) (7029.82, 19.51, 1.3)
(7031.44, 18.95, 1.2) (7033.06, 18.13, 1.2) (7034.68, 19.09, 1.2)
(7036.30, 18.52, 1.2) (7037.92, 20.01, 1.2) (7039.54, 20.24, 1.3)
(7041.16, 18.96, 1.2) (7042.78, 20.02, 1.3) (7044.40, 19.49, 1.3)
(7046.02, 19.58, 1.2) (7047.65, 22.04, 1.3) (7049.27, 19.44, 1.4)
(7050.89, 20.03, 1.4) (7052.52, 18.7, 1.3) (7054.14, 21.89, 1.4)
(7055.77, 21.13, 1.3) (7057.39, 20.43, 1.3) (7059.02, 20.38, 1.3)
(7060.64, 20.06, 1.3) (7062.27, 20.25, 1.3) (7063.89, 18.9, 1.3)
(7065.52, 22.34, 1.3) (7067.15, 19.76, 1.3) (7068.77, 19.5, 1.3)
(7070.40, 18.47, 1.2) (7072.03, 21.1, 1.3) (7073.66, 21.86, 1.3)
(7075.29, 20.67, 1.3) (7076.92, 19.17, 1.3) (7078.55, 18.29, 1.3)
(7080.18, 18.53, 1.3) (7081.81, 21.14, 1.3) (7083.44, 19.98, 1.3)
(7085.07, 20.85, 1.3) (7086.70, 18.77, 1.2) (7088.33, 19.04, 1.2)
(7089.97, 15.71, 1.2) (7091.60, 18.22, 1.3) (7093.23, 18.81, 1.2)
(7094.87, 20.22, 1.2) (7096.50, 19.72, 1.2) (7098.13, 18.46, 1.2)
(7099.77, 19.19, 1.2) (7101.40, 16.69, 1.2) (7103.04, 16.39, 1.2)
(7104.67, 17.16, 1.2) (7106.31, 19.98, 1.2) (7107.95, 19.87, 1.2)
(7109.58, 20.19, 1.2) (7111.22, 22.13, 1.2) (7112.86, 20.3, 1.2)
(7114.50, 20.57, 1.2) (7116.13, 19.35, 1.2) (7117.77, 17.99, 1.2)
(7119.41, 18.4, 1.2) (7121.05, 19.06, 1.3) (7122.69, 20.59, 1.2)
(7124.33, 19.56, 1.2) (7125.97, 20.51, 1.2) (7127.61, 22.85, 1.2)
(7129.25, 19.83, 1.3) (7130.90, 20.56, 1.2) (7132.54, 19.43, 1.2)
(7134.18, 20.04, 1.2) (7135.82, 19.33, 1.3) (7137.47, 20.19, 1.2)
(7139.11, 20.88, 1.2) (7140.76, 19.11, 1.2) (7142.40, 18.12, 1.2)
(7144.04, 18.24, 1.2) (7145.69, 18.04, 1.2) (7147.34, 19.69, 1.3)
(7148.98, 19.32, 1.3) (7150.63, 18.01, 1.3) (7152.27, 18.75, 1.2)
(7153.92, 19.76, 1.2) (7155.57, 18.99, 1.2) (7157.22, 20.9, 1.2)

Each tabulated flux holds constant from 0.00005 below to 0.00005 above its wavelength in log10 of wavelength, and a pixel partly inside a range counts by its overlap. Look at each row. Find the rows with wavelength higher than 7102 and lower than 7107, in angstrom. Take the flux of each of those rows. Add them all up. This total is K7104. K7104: 53.5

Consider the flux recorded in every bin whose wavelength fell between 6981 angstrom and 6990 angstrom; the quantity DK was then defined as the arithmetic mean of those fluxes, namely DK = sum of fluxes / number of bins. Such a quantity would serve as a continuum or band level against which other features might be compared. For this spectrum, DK 20.5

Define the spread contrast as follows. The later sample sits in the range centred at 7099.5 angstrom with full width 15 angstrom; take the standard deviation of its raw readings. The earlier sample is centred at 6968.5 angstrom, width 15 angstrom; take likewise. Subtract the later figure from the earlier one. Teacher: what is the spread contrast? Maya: -0.2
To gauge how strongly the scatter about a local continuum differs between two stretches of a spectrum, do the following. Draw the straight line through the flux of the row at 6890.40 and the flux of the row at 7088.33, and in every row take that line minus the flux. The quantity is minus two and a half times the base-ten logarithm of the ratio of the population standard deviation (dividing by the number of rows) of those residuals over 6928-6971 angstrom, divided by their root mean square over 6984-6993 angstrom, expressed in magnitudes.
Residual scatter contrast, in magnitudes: -0.59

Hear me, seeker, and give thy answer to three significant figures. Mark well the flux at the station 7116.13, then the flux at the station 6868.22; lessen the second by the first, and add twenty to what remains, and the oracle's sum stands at 19.7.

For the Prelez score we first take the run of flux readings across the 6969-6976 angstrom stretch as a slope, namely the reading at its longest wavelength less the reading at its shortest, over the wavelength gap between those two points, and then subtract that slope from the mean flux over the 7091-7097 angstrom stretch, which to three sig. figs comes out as 19.6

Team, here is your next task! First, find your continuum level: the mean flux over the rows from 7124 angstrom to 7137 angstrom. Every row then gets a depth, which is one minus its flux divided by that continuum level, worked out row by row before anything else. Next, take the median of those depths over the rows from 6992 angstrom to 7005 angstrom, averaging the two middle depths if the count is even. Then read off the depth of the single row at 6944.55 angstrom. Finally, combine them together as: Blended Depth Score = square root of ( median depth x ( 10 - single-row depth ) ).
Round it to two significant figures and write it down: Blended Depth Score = 0.59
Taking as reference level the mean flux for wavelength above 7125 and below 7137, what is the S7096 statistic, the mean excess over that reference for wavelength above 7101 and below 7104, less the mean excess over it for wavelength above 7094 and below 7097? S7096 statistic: -3.4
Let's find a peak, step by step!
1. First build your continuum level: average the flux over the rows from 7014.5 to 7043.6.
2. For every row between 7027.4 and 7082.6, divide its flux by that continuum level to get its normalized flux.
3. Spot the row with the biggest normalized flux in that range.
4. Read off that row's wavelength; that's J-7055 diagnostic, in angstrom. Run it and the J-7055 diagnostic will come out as 7065.52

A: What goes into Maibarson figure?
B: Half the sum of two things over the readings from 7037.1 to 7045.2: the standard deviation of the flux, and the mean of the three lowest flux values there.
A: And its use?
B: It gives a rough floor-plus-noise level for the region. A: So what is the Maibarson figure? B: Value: 10.0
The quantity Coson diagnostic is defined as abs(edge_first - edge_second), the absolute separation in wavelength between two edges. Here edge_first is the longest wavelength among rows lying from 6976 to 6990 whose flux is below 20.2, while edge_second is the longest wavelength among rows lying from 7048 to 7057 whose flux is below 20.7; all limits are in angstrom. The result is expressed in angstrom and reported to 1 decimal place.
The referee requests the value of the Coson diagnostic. 64.7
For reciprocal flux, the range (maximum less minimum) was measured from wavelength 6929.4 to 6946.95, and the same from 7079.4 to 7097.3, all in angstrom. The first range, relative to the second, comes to 0.80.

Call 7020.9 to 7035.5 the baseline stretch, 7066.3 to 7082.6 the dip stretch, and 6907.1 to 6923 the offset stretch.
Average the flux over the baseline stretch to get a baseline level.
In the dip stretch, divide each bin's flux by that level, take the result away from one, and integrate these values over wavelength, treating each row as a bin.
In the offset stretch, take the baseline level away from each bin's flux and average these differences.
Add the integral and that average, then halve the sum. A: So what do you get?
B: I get 0.43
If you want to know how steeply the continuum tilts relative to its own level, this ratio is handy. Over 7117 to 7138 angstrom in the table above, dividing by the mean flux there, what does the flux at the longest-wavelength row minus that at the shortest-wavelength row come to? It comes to 0.11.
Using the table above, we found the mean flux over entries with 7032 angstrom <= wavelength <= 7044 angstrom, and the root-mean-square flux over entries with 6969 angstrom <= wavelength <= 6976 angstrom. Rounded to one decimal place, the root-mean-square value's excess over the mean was 1.3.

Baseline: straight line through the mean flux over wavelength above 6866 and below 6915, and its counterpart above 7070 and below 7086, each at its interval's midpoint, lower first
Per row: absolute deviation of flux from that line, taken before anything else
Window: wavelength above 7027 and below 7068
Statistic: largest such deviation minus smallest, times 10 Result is 23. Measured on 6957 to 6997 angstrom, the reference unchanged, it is 26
